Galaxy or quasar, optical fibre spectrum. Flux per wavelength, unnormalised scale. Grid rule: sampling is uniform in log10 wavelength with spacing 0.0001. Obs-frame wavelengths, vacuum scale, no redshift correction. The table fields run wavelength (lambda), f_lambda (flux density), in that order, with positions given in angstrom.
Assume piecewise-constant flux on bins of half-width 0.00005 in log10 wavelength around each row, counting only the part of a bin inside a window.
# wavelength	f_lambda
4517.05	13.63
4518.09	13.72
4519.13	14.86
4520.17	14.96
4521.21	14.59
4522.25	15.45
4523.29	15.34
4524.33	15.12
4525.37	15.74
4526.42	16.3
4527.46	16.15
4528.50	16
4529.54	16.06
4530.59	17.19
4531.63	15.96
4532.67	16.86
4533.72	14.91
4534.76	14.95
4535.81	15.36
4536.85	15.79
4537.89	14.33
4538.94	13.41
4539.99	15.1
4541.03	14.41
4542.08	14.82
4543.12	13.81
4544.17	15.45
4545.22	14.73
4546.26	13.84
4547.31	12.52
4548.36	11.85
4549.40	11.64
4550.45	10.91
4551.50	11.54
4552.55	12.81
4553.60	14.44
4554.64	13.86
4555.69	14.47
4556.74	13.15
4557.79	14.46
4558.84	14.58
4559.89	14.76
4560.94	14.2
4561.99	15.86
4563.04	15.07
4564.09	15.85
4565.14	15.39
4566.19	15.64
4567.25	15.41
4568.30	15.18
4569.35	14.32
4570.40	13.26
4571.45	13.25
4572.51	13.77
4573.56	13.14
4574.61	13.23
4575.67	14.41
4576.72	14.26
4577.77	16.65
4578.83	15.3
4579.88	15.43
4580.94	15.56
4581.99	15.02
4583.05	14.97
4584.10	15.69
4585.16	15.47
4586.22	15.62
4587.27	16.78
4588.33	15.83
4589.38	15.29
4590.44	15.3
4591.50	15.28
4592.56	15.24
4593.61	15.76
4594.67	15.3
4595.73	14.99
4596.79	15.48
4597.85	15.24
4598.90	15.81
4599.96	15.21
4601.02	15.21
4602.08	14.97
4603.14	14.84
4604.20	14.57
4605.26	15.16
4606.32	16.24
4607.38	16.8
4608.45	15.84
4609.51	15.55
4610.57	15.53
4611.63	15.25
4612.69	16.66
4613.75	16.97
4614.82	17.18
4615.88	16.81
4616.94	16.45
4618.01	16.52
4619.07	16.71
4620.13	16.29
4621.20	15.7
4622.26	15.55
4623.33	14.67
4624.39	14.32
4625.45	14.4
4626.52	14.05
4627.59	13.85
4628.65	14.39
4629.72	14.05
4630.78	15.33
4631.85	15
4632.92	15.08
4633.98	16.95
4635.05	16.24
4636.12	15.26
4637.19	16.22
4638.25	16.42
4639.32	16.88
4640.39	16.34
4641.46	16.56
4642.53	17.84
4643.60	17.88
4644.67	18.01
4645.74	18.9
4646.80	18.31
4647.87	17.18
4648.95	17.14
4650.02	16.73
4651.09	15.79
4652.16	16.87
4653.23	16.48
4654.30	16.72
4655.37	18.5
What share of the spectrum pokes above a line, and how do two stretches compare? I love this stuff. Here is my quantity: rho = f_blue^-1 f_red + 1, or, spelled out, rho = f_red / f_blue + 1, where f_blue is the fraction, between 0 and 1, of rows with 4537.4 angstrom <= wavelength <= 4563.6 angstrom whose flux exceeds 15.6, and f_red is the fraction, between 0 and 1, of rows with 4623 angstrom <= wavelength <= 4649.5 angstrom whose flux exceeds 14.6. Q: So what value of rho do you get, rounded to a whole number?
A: 20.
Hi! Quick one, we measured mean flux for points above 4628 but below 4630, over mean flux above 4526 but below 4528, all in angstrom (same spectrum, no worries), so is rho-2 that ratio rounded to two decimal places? 0.88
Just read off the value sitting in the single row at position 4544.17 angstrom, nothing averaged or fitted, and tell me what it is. 15.45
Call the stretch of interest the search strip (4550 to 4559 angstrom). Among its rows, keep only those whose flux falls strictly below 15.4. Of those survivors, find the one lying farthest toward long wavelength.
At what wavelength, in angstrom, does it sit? 4558.84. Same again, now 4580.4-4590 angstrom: 4589.38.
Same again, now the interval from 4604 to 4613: 4611.63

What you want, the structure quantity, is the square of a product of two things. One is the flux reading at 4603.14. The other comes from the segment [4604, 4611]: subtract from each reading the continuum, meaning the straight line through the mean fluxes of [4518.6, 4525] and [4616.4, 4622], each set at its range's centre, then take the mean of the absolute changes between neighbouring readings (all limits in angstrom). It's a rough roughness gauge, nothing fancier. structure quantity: 75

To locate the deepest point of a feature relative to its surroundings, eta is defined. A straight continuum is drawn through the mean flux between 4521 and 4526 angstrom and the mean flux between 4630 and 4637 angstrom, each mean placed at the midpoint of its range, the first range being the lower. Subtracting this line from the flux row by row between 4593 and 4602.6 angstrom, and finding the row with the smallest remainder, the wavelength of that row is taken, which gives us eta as 4602.08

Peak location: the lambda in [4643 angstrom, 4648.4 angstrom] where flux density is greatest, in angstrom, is 4645.74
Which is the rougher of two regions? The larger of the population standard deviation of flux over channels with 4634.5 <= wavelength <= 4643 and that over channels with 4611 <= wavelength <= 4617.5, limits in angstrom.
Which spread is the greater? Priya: 0.68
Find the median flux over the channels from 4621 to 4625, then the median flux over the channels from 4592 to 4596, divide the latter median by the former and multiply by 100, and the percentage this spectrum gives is 101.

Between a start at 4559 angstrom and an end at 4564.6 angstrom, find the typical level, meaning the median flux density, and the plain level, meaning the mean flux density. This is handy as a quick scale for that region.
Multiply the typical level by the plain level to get 228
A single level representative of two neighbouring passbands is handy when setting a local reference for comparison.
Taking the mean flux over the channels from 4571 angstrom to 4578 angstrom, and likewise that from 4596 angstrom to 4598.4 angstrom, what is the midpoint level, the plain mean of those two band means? 14.7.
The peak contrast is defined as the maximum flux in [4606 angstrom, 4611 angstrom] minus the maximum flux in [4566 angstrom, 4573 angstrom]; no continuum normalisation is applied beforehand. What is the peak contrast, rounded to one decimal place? 1.2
